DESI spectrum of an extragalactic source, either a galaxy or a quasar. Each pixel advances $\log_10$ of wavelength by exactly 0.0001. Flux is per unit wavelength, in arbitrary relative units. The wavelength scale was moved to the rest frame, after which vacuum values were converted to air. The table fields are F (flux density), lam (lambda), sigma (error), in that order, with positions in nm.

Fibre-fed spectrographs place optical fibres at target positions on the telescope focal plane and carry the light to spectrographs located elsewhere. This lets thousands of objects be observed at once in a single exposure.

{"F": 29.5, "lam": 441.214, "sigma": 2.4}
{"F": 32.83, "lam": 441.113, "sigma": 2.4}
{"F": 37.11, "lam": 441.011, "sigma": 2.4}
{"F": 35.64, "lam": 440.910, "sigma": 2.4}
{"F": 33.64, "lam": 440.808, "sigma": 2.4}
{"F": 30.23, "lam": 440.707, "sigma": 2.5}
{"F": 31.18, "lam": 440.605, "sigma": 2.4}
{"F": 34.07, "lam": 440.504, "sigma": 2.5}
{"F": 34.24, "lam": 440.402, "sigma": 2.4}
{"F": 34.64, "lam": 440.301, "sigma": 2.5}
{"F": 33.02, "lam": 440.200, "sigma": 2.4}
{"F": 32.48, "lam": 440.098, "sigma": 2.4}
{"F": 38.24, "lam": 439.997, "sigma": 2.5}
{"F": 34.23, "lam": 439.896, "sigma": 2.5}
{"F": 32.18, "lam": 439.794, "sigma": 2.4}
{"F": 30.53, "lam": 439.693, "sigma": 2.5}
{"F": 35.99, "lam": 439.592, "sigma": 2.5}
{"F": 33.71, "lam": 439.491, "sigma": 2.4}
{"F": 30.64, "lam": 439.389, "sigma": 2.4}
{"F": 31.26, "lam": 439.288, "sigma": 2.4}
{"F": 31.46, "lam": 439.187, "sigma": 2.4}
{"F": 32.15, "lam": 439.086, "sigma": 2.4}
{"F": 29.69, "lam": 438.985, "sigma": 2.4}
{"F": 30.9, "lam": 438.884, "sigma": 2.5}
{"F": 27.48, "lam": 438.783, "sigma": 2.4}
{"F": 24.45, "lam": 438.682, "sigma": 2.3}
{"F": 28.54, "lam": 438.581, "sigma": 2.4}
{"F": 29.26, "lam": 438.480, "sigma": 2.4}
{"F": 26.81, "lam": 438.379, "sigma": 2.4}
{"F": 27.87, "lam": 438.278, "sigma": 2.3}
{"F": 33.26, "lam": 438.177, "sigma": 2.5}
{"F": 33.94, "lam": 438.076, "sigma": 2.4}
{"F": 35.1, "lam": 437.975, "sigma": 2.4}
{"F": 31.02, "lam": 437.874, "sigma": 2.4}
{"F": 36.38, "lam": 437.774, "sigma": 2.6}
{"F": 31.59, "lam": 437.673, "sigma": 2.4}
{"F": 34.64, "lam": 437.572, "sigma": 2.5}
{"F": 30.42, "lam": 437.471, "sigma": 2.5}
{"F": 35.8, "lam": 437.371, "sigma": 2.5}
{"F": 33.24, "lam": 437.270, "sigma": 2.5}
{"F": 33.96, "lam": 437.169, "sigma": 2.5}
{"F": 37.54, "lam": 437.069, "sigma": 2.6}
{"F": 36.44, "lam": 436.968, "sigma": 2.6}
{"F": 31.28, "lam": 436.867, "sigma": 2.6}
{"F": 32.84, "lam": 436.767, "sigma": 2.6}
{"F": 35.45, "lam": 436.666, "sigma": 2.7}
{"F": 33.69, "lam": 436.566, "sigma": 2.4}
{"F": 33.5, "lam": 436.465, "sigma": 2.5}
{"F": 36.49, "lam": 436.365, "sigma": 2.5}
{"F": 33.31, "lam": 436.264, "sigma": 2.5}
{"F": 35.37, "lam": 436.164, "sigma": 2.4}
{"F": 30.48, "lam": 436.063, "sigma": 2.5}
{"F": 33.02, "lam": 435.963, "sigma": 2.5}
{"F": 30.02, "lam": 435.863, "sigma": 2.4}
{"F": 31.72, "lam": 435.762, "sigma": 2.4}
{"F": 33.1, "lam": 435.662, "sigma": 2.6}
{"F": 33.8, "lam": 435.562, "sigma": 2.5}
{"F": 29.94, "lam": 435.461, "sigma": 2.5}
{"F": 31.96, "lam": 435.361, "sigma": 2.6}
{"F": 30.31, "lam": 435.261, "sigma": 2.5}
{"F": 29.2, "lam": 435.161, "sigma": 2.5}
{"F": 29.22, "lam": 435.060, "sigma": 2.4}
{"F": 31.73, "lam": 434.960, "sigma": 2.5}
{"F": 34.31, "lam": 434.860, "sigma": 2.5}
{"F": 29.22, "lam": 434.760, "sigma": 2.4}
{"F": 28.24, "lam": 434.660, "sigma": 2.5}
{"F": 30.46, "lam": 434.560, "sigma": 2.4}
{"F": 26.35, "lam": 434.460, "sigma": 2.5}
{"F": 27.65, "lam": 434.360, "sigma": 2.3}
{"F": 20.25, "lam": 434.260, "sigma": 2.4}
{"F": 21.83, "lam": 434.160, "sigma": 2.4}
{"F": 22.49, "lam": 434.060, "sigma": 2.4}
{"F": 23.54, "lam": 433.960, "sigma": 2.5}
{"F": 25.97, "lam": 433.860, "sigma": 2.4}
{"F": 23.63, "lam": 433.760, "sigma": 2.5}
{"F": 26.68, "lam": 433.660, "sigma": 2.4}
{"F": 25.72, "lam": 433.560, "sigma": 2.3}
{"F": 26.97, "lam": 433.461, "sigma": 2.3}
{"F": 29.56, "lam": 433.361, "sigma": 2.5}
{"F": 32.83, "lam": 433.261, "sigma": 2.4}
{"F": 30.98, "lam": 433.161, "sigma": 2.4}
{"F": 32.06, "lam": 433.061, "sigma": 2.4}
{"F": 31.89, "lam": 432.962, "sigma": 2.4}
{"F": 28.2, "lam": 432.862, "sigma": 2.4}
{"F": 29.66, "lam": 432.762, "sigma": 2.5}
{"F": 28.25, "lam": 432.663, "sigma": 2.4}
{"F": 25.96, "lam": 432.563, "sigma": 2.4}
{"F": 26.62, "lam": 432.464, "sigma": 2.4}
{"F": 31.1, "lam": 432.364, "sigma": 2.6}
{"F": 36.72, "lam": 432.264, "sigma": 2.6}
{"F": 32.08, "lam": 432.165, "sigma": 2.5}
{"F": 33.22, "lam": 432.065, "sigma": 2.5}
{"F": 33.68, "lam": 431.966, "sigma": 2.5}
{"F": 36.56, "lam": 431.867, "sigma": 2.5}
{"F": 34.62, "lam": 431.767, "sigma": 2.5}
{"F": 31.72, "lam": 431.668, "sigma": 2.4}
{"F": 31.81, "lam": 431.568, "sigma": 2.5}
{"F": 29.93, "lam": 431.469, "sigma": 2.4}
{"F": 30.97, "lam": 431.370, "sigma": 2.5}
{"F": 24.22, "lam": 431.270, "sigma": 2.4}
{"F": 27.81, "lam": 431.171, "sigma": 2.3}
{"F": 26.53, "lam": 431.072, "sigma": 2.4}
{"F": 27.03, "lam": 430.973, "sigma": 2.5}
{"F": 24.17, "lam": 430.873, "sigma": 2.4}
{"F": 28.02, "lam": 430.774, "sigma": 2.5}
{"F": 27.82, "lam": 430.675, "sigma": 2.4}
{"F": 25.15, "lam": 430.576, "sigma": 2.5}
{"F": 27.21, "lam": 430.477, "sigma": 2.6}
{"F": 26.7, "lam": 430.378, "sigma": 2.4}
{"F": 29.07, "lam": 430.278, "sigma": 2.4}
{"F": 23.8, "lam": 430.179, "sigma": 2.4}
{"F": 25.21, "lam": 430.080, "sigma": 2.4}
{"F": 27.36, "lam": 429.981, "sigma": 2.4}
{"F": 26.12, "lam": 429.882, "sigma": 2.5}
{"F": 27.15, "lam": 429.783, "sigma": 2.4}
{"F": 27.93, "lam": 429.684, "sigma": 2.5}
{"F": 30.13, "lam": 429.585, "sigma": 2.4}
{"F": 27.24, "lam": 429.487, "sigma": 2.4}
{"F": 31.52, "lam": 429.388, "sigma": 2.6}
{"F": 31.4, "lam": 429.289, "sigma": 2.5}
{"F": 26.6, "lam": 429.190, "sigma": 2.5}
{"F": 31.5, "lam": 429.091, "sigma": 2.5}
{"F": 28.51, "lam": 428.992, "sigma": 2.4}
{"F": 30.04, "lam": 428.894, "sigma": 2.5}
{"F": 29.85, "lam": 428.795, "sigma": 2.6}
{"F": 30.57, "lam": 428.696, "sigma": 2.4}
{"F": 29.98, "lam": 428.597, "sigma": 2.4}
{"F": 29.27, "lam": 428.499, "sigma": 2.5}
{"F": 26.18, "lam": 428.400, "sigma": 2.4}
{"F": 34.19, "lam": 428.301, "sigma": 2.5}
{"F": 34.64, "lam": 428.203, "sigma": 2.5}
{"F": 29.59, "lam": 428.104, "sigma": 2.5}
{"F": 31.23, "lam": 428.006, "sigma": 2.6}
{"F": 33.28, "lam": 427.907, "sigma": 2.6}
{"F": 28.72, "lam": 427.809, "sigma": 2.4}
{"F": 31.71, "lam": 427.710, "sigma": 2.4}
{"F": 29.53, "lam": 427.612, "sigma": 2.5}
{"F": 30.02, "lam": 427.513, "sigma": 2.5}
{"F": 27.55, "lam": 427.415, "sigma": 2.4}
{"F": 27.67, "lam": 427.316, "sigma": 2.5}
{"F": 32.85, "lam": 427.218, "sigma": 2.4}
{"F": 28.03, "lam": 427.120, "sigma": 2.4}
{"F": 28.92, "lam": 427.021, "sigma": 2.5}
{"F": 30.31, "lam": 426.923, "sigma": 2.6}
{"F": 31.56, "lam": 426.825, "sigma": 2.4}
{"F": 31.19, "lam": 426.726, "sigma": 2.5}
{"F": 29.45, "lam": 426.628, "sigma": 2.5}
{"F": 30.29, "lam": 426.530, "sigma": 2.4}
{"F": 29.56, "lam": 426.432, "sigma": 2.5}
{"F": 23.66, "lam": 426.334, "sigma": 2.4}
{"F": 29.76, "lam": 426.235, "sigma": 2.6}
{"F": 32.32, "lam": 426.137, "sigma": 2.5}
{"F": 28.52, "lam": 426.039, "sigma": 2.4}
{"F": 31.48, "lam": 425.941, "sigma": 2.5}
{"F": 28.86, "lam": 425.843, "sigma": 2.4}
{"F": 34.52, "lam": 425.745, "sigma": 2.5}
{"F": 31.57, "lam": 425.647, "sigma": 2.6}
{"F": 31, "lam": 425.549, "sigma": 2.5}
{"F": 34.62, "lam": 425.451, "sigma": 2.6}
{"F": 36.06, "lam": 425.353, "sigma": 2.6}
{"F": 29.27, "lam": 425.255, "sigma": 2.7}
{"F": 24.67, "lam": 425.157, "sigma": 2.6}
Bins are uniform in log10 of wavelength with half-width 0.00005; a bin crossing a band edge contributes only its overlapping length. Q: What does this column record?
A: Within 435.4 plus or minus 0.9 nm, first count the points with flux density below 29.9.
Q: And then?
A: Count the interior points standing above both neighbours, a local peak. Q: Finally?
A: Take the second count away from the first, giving -1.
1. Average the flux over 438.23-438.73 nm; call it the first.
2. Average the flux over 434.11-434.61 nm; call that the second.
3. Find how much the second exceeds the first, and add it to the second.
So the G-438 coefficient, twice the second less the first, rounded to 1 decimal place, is 23.2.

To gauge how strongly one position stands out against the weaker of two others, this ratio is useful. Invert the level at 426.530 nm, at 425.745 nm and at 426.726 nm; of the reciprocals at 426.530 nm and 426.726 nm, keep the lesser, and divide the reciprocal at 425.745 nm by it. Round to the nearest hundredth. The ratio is 0.90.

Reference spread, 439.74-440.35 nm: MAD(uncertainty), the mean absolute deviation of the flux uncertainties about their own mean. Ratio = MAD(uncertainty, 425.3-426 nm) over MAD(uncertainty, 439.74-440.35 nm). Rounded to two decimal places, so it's 1.22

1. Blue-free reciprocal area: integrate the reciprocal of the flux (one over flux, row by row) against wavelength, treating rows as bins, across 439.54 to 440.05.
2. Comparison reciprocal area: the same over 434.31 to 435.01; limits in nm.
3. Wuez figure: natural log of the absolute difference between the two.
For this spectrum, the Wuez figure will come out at -4.7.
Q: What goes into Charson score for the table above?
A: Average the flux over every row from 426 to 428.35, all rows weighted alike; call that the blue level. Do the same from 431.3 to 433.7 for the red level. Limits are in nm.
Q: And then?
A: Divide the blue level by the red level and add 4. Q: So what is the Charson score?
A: 4.98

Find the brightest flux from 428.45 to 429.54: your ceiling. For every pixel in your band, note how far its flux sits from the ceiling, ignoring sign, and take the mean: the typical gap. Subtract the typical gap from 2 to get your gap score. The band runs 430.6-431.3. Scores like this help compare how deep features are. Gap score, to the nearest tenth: -3.0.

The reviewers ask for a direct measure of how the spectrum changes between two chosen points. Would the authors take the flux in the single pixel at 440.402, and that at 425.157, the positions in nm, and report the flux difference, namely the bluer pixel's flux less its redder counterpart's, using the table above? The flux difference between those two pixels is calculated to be -10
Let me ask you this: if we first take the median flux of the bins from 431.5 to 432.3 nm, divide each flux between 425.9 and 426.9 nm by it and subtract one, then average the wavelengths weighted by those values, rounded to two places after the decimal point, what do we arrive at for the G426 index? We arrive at 426.37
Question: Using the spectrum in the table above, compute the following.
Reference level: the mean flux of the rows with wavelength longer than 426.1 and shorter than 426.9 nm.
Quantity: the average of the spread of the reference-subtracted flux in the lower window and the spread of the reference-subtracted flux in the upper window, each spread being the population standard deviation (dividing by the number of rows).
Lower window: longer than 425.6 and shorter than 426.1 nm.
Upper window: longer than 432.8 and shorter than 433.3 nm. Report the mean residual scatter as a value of 1.89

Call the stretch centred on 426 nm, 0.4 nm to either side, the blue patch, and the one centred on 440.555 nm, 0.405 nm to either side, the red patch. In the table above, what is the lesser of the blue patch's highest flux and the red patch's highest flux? 35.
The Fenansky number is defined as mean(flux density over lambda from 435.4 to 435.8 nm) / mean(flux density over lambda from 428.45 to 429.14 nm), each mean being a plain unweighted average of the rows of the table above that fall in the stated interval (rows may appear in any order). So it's 1.07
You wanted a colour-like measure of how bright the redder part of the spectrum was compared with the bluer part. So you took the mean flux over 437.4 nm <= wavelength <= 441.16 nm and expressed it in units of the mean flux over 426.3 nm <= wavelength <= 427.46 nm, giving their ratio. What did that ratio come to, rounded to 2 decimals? 1.10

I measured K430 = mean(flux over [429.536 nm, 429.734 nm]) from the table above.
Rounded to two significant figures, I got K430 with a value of 29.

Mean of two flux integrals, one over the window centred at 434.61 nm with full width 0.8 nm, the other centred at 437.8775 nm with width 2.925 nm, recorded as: 58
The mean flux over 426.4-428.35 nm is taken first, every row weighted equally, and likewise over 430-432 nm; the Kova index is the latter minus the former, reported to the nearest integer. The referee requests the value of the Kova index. -2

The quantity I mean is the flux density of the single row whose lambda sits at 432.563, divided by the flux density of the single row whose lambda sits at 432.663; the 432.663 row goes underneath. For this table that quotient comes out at 0.92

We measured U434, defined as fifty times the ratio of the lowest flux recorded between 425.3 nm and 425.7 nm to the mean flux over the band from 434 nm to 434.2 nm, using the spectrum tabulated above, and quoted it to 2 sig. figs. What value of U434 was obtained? 70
